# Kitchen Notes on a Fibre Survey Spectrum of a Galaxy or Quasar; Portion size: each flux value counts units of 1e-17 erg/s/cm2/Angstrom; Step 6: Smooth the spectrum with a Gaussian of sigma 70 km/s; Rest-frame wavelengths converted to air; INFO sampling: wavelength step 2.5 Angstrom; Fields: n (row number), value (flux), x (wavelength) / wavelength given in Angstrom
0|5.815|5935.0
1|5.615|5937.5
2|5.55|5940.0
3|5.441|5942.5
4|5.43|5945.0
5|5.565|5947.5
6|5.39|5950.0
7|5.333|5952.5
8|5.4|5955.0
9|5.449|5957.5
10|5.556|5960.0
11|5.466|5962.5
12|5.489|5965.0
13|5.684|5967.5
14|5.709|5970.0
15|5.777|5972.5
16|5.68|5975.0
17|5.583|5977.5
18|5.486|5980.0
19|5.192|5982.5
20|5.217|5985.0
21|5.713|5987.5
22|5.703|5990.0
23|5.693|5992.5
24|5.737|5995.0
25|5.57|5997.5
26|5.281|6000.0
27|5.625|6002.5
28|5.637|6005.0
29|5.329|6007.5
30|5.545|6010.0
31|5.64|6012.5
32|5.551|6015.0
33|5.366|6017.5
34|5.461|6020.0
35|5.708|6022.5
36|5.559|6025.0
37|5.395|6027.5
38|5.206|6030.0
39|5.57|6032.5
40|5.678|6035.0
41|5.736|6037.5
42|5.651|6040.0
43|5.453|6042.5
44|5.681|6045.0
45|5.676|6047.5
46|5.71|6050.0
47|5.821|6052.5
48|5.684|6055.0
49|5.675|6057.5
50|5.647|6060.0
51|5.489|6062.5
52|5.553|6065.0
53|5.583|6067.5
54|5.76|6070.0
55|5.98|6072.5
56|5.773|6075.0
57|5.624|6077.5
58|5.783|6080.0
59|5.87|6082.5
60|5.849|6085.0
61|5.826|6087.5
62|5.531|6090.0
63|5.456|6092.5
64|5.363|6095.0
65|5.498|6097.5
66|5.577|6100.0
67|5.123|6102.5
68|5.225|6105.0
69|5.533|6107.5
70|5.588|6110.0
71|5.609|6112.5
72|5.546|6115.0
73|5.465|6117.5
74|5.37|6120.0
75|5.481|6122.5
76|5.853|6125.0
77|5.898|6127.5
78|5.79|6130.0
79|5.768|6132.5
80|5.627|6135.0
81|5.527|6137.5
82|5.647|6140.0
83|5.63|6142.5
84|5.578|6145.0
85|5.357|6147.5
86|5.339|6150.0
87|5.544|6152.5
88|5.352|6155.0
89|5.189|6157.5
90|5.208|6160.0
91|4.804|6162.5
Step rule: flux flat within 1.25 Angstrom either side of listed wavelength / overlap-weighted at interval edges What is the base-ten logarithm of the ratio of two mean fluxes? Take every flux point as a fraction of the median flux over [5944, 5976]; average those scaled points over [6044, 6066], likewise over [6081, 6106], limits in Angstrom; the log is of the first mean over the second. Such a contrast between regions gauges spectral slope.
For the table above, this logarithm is 0.010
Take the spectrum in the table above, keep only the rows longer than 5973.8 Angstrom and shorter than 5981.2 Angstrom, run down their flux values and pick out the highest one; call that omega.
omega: 5.68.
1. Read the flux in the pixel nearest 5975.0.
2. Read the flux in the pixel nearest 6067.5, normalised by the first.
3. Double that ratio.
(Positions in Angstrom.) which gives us 1.97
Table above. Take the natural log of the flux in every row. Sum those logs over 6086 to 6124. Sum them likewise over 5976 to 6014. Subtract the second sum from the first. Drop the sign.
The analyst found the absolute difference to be 0.136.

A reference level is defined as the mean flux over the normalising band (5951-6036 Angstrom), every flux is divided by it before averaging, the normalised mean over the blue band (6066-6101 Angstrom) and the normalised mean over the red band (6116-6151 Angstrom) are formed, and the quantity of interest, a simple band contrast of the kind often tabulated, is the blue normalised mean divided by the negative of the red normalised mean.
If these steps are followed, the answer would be -1.01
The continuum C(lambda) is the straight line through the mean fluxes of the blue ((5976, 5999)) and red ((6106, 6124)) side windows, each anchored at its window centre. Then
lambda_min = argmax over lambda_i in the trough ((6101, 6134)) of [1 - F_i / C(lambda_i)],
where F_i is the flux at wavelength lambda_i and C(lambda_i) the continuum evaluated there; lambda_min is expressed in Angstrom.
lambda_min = 6102.5 Angstrom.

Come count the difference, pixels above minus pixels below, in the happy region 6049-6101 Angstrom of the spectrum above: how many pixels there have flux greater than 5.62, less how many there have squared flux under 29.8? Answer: 11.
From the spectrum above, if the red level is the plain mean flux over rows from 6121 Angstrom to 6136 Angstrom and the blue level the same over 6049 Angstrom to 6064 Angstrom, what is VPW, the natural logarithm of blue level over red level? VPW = -0.01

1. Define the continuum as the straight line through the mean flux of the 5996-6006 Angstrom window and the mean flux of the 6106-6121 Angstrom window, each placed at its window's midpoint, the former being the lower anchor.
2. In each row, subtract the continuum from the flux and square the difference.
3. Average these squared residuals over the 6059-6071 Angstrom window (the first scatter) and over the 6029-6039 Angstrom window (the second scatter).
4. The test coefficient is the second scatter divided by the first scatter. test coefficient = 2.8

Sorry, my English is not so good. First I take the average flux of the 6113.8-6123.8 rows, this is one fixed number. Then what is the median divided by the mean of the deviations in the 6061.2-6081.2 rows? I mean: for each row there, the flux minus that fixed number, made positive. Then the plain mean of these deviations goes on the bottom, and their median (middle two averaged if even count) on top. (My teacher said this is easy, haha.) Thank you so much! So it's 1.00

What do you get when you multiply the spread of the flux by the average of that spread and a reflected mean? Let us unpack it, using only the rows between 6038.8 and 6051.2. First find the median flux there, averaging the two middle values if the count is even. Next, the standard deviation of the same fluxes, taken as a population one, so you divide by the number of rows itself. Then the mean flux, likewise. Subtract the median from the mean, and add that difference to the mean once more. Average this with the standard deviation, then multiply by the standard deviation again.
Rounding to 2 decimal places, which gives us 0.26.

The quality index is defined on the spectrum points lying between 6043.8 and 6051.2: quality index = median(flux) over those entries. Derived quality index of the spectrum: 5.68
